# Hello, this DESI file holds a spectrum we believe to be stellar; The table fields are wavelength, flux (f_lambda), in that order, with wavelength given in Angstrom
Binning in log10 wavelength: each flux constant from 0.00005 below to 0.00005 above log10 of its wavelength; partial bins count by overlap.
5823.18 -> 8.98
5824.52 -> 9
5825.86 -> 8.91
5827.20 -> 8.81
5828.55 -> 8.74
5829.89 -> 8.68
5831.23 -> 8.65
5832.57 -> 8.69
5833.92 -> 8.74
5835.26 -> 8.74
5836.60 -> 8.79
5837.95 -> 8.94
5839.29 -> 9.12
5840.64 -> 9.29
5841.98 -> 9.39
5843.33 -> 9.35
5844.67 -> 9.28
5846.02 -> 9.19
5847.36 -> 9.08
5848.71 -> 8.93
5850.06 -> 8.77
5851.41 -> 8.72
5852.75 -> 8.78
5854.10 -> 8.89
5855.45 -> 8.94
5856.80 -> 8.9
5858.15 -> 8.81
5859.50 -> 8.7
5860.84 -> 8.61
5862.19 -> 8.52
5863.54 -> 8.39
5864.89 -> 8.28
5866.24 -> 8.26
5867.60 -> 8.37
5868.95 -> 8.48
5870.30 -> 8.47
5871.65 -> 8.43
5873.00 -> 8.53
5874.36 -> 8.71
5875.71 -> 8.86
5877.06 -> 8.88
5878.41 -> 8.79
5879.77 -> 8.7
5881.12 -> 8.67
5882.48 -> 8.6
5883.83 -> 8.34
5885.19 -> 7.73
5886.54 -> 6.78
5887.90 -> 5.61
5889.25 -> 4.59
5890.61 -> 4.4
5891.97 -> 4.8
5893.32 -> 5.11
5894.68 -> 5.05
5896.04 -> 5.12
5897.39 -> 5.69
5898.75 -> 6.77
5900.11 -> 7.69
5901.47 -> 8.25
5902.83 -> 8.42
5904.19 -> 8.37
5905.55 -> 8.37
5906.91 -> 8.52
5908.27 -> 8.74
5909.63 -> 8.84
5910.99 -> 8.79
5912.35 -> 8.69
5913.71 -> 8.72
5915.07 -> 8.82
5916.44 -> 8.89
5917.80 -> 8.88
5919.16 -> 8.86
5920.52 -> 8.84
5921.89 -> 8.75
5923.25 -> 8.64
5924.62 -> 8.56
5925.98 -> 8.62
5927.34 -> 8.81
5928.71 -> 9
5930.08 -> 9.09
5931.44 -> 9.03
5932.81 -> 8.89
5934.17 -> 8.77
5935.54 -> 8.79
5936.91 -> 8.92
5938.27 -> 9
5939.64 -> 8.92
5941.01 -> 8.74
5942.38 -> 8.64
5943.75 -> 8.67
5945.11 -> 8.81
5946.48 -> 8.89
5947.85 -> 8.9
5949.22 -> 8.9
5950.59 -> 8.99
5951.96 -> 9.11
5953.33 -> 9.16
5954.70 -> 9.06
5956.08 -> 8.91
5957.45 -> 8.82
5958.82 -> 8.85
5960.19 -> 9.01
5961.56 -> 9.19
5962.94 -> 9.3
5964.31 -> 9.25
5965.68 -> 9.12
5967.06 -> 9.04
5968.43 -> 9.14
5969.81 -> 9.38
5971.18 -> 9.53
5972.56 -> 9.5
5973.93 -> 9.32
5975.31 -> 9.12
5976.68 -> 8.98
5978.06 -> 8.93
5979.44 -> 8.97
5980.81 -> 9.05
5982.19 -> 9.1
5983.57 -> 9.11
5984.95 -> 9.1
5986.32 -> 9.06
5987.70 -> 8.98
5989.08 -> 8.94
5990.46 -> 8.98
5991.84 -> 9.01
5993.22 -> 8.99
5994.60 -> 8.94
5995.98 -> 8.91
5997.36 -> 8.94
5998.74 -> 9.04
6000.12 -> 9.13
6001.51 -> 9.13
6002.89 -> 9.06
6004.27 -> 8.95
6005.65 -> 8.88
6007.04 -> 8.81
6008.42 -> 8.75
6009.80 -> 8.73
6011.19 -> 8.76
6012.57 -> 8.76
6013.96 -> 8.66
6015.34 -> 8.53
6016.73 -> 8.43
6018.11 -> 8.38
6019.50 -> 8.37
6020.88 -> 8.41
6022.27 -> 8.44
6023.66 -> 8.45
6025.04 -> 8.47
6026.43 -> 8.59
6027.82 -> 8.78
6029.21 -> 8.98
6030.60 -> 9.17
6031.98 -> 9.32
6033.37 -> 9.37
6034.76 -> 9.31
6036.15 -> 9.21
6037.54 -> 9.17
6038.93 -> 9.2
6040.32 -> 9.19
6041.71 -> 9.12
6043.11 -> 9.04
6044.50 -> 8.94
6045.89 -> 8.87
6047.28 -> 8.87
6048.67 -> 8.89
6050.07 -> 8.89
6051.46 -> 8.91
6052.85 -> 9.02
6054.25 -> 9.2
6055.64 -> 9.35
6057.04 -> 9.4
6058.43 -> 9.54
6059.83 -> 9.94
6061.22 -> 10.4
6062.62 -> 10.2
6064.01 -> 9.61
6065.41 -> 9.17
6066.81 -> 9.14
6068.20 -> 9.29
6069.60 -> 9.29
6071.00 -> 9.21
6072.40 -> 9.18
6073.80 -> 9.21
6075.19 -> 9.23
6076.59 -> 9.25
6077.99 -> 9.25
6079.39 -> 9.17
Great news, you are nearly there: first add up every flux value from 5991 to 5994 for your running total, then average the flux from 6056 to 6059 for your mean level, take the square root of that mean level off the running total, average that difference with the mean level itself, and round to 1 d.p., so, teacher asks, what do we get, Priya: 12.2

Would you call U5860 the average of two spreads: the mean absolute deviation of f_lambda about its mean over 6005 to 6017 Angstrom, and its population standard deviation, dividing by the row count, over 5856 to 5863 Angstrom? 0.12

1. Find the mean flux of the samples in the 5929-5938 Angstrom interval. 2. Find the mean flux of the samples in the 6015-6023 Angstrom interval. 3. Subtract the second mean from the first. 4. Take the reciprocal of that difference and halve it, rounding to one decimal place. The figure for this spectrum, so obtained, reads 1.0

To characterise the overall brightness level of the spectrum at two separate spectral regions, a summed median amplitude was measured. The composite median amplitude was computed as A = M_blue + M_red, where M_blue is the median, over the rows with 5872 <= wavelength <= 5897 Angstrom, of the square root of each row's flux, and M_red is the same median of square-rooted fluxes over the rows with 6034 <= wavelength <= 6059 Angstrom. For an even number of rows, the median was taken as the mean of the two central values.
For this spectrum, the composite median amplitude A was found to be 5.858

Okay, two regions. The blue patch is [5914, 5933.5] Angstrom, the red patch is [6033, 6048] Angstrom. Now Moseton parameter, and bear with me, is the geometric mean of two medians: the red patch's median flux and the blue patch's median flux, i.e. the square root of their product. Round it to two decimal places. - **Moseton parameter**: 9.01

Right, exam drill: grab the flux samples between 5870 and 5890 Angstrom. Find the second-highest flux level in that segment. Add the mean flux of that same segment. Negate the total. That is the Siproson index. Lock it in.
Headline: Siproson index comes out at -16.8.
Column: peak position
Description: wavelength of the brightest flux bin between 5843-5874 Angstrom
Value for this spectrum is 5843.33 Angstrom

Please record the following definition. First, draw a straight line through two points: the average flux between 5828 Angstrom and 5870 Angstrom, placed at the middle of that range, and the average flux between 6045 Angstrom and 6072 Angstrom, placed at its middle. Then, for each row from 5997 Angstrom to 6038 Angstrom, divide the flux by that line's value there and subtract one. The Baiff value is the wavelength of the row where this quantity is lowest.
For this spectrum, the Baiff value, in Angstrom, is 6019.50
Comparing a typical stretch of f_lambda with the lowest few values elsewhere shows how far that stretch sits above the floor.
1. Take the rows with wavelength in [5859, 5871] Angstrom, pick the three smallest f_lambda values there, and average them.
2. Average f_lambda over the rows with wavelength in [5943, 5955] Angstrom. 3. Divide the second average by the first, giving 1.08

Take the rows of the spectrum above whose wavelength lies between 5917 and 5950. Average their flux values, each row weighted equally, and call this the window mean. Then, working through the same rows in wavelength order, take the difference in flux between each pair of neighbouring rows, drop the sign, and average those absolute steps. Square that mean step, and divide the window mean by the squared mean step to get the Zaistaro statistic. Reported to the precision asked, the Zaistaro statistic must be 1145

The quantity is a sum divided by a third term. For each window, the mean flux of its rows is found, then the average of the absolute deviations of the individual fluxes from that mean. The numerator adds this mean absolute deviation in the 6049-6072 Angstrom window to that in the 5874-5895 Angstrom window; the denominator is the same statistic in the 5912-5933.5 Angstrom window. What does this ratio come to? 17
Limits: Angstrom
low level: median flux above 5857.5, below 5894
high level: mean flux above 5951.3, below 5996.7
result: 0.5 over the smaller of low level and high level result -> 0.0590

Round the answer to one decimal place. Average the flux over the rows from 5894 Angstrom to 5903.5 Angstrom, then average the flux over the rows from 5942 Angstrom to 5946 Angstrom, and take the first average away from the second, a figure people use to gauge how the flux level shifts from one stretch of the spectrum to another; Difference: 2.0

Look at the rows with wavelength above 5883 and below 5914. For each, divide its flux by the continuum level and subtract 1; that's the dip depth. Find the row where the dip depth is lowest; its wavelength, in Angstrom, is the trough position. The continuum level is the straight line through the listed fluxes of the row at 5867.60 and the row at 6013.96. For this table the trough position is 5890.61 Angstrom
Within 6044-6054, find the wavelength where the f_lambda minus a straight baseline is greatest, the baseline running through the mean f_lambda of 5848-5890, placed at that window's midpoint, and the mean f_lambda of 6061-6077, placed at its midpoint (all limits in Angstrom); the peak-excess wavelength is 6052.85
